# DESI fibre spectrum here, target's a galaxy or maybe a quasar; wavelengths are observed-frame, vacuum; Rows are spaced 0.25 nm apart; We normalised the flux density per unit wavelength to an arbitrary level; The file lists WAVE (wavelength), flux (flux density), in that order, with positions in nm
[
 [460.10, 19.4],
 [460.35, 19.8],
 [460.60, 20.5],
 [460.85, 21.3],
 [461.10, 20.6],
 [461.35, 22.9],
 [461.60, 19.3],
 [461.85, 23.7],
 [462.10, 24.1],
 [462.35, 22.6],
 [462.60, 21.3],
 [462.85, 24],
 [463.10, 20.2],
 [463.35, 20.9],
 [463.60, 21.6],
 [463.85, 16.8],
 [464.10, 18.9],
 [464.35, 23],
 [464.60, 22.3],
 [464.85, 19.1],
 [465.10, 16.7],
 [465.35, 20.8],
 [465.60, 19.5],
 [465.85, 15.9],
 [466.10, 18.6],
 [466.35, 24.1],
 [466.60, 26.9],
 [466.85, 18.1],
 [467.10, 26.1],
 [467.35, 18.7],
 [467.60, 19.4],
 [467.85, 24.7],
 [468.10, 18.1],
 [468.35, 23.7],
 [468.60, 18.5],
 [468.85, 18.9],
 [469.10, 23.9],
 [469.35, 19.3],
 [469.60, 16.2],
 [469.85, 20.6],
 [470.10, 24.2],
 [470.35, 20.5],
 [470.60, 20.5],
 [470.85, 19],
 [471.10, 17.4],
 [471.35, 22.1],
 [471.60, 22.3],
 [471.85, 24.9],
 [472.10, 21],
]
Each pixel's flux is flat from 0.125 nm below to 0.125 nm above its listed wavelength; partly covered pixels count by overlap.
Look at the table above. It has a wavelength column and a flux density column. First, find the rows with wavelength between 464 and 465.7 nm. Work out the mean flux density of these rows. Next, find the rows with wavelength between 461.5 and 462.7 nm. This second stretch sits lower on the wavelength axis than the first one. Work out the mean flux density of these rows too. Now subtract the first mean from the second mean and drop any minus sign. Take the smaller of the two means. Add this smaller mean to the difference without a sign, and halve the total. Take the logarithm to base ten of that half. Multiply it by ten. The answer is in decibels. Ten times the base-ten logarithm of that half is 10.5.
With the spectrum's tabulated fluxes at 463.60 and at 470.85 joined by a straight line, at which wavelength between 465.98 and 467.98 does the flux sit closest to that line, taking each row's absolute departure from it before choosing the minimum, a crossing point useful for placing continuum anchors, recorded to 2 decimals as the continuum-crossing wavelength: 467.60 nm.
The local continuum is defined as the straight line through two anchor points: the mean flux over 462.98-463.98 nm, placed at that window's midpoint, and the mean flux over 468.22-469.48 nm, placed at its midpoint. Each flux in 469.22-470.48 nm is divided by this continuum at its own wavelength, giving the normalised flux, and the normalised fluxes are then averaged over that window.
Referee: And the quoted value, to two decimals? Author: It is 0.96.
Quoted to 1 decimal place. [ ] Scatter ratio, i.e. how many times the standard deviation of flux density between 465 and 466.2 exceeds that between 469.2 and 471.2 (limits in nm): 0.8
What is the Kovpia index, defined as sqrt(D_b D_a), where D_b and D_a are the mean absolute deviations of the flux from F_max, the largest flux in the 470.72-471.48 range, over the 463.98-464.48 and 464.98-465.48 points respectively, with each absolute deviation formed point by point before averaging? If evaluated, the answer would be 2.6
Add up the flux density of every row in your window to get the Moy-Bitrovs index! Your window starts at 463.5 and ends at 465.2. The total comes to 138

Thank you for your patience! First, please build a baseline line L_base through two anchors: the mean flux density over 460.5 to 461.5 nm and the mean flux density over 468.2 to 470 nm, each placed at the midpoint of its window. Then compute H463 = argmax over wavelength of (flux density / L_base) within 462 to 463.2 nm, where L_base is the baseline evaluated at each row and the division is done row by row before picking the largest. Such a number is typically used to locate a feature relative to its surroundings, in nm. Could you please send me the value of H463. 462.85 nm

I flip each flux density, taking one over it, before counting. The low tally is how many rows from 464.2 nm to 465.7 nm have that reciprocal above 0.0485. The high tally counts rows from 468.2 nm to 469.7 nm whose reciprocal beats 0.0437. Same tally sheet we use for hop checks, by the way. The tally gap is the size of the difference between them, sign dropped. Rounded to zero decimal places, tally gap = 1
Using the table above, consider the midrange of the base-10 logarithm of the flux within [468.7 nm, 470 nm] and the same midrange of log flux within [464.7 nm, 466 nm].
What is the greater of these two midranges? 1.29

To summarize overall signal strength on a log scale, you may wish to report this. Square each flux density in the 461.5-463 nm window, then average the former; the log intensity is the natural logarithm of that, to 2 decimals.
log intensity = 6.23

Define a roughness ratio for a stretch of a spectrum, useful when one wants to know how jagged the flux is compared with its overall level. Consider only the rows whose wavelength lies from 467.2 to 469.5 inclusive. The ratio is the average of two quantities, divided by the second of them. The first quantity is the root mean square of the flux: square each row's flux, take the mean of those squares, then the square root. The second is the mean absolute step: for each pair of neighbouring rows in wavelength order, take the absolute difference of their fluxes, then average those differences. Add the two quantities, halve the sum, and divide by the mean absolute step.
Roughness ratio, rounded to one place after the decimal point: 3.0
